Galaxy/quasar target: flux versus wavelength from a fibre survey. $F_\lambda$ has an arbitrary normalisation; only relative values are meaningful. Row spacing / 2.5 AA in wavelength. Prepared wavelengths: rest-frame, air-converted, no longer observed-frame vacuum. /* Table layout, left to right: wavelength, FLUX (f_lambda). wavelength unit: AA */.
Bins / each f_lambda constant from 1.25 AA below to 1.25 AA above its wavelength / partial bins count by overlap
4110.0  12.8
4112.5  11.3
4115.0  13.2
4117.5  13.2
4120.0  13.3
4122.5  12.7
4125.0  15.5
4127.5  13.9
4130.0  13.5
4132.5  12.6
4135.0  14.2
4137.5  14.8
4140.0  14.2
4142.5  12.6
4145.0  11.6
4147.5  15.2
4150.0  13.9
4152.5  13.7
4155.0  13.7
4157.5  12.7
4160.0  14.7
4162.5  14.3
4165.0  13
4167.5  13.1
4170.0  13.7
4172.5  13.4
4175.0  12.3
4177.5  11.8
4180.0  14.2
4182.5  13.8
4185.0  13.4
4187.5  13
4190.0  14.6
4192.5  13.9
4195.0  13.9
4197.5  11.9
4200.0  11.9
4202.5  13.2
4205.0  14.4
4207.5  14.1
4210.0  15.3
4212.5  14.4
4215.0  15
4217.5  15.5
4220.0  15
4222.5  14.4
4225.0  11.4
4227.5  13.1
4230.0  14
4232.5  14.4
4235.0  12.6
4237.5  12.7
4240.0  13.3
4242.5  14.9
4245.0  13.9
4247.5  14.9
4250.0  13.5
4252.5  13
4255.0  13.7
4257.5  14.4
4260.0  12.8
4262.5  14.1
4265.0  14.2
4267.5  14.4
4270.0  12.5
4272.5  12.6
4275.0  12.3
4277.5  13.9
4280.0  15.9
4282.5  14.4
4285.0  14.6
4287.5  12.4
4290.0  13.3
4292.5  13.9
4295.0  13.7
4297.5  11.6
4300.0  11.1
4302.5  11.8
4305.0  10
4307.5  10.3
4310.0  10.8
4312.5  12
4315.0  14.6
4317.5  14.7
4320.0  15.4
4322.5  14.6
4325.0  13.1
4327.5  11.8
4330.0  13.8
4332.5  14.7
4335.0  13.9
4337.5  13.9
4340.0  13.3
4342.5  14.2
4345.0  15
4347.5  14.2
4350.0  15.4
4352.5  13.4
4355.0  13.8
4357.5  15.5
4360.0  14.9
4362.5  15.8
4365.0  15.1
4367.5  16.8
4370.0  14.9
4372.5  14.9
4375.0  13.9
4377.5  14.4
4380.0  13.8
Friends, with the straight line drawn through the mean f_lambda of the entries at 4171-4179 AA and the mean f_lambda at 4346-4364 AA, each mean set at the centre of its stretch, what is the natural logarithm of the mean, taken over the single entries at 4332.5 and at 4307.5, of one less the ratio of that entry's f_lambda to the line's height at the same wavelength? -2.1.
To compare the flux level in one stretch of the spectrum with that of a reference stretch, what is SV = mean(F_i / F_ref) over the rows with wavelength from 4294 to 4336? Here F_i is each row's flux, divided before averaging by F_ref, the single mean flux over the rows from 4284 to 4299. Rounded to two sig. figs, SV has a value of 0.97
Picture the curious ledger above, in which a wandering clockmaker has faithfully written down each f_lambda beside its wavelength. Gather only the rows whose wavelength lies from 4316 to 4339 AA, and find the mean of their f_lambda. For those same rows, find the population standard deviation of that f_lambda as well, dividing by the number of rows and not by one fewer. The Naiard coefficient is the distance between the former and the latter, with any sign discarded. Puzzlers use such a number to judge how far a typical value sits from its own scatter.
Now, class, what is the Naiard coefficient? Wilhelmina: 12.99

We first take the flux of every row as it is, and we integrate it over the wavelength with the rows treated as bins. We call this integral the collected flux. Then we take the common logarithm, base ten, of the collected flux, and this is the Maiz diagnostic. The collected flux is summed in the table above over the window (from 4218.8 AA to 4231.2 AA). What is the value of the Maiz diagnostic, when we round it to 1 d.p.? 2.2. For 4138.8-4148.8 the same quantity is 2.1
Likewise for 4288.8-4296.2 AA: 2.0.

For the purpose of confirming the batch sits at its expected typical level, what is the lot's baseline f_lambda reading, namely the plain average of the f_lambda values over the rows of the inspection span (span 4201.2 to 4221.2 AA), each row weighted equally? 14.6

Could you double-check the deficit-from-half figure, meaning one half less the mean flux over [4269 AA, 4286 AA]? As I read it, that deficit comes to -13.2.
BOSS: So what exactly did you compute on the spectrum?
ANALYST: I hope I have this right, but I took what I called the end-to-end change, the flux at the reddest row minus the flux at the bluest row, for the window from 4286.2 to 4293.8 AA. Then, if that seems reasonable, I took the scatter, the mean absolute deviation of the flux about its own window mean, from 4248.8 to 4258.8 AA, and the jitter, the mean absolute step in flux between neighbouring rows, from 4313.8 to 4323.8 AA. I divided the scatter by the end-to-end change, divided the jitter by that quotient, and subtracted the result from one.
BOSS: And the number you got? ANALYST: -1.0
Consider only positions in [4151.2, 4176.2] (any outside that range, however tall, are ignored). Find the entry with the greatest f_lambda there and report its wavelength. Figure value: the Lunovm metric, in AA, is 4160.0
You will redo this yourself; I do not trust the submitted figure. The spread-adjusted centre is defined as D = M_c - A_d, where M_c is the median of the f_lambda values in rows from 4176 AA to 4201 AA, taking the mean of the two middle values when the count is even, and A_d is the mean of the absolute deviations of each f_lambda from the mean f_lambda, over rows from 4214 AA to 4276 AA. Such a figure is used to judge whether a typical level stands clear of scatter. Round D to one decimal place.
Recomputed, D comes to 12.7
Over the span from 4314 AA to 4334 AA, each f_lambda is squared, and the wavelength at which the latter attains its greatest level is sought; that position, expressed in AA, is 4320.0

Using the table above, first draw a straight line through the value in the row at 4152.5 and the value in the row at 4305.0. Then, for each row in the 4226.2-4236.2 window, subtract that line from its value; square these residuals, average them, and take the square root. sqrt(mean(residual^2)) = 1.9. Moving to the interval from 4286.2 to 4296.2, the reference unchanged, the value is 3.1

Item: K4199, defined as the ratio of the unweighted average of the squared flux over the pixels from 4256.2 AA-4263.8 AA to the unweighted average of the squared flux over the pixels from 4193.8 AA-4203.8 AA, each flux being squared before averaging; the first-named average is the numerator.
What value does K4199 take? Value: 1.17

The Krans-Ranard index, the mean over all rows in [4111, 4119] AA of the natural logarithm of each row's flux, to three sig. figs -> 2.53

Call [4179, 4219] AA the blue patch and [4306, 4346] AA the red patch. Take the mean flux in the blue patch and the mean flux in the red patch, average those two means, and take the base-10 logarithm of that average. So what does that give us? 1.14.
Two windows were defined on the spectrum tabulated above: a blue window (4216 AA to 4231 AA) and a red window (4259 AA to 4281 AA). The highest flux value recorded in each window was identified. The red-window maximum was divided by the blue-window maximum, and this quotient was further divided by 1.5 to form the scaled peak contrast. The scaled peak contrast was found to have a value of 0.68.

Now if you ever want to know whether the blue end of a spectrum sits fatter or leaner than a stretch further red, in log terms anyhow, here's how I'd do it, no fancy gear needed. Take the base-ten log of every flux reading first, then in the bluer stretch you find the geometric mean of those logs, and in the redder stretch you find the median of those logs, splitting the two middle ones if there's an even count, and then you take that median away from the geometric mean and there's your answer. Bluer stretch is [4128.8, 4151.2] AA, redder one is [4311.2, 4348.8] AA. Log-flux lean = -0.020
